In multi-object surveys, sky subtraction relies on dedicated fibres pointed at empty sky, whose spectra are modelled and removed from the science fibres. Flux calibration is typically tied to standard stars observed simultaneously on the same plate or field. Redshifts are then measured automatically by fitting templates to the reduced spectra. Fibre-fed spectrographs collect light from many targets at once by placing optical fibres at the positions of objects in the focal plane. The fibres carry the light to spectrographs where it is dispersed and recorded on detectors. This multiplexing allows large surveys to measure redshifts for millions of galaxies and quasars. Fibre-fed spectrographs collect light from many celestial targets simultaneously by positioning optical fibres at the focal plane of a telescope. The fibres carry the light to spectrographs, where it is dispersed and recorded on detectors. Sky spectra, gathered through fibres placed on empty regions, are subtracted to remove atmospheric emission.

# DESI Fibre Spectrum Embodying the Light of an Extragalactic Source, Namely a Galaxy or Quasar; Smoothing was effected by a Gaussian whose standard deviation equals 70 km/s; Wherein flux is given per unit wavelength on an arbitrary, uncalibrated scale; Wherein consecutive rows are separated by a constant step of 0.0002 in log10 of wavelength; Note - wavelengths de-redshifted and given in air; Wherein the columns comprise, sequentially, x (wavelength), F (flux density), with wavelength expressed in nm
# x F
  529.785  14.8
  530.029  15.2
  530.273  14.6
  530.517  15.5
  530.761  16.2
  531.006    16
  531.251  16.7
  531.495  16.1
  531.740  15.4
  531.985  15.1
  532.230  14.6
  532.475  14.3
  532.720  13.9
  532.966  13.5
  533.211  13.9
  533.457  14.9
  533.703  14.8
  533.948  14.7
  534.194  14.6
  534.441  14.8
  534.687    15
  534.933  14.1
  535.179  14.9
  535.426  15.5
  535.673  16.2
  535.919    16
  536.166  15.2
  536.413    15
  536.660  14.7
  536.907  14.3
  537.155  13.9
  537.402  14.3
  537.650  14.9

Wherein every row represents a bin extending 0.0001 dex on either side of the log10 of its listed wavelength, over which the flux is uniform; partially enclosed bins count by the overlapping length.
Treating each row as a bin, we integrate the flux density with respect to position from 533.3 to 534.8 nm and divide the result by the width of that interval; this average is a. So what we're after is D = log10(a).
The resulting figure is 1.17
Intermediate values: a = 14.8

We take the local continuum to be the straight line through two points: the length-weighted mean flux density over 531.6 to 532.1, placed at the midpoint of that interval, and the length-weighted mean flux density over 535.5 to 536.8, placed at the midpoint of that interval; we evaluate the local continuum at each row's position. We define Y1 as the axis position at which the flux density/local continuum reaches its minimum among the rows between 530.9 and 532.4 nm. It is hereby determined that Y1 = 532.230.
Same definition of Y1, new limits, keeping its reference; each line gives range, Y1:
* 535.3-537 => 536.907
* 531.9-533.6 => 532.966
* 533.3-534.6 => 534.194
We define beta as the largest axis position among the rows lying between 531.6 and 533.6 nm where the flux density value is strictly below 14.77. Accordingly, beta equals 533.211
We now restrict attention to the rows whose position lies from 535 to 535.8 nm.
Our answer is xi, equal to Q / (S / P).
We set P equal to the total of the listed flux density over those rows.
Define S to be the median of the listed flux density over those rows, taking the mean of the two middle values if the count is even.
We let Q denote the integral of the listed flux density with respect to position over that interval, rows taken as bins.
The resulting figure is 37.1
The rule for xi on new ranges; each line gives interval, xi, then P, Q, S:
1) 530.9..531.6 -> 34.6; 48.8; 11.4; 16.1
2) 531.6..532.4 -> 35.9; 45.1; 12.0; 15.1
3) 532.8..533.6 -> 34.3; 42.3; 11.3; 13.9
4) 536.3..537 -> 30.8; 44.0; 10.3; 14.7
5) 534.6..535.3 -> 30.3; 44.0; 10.3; 14.9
